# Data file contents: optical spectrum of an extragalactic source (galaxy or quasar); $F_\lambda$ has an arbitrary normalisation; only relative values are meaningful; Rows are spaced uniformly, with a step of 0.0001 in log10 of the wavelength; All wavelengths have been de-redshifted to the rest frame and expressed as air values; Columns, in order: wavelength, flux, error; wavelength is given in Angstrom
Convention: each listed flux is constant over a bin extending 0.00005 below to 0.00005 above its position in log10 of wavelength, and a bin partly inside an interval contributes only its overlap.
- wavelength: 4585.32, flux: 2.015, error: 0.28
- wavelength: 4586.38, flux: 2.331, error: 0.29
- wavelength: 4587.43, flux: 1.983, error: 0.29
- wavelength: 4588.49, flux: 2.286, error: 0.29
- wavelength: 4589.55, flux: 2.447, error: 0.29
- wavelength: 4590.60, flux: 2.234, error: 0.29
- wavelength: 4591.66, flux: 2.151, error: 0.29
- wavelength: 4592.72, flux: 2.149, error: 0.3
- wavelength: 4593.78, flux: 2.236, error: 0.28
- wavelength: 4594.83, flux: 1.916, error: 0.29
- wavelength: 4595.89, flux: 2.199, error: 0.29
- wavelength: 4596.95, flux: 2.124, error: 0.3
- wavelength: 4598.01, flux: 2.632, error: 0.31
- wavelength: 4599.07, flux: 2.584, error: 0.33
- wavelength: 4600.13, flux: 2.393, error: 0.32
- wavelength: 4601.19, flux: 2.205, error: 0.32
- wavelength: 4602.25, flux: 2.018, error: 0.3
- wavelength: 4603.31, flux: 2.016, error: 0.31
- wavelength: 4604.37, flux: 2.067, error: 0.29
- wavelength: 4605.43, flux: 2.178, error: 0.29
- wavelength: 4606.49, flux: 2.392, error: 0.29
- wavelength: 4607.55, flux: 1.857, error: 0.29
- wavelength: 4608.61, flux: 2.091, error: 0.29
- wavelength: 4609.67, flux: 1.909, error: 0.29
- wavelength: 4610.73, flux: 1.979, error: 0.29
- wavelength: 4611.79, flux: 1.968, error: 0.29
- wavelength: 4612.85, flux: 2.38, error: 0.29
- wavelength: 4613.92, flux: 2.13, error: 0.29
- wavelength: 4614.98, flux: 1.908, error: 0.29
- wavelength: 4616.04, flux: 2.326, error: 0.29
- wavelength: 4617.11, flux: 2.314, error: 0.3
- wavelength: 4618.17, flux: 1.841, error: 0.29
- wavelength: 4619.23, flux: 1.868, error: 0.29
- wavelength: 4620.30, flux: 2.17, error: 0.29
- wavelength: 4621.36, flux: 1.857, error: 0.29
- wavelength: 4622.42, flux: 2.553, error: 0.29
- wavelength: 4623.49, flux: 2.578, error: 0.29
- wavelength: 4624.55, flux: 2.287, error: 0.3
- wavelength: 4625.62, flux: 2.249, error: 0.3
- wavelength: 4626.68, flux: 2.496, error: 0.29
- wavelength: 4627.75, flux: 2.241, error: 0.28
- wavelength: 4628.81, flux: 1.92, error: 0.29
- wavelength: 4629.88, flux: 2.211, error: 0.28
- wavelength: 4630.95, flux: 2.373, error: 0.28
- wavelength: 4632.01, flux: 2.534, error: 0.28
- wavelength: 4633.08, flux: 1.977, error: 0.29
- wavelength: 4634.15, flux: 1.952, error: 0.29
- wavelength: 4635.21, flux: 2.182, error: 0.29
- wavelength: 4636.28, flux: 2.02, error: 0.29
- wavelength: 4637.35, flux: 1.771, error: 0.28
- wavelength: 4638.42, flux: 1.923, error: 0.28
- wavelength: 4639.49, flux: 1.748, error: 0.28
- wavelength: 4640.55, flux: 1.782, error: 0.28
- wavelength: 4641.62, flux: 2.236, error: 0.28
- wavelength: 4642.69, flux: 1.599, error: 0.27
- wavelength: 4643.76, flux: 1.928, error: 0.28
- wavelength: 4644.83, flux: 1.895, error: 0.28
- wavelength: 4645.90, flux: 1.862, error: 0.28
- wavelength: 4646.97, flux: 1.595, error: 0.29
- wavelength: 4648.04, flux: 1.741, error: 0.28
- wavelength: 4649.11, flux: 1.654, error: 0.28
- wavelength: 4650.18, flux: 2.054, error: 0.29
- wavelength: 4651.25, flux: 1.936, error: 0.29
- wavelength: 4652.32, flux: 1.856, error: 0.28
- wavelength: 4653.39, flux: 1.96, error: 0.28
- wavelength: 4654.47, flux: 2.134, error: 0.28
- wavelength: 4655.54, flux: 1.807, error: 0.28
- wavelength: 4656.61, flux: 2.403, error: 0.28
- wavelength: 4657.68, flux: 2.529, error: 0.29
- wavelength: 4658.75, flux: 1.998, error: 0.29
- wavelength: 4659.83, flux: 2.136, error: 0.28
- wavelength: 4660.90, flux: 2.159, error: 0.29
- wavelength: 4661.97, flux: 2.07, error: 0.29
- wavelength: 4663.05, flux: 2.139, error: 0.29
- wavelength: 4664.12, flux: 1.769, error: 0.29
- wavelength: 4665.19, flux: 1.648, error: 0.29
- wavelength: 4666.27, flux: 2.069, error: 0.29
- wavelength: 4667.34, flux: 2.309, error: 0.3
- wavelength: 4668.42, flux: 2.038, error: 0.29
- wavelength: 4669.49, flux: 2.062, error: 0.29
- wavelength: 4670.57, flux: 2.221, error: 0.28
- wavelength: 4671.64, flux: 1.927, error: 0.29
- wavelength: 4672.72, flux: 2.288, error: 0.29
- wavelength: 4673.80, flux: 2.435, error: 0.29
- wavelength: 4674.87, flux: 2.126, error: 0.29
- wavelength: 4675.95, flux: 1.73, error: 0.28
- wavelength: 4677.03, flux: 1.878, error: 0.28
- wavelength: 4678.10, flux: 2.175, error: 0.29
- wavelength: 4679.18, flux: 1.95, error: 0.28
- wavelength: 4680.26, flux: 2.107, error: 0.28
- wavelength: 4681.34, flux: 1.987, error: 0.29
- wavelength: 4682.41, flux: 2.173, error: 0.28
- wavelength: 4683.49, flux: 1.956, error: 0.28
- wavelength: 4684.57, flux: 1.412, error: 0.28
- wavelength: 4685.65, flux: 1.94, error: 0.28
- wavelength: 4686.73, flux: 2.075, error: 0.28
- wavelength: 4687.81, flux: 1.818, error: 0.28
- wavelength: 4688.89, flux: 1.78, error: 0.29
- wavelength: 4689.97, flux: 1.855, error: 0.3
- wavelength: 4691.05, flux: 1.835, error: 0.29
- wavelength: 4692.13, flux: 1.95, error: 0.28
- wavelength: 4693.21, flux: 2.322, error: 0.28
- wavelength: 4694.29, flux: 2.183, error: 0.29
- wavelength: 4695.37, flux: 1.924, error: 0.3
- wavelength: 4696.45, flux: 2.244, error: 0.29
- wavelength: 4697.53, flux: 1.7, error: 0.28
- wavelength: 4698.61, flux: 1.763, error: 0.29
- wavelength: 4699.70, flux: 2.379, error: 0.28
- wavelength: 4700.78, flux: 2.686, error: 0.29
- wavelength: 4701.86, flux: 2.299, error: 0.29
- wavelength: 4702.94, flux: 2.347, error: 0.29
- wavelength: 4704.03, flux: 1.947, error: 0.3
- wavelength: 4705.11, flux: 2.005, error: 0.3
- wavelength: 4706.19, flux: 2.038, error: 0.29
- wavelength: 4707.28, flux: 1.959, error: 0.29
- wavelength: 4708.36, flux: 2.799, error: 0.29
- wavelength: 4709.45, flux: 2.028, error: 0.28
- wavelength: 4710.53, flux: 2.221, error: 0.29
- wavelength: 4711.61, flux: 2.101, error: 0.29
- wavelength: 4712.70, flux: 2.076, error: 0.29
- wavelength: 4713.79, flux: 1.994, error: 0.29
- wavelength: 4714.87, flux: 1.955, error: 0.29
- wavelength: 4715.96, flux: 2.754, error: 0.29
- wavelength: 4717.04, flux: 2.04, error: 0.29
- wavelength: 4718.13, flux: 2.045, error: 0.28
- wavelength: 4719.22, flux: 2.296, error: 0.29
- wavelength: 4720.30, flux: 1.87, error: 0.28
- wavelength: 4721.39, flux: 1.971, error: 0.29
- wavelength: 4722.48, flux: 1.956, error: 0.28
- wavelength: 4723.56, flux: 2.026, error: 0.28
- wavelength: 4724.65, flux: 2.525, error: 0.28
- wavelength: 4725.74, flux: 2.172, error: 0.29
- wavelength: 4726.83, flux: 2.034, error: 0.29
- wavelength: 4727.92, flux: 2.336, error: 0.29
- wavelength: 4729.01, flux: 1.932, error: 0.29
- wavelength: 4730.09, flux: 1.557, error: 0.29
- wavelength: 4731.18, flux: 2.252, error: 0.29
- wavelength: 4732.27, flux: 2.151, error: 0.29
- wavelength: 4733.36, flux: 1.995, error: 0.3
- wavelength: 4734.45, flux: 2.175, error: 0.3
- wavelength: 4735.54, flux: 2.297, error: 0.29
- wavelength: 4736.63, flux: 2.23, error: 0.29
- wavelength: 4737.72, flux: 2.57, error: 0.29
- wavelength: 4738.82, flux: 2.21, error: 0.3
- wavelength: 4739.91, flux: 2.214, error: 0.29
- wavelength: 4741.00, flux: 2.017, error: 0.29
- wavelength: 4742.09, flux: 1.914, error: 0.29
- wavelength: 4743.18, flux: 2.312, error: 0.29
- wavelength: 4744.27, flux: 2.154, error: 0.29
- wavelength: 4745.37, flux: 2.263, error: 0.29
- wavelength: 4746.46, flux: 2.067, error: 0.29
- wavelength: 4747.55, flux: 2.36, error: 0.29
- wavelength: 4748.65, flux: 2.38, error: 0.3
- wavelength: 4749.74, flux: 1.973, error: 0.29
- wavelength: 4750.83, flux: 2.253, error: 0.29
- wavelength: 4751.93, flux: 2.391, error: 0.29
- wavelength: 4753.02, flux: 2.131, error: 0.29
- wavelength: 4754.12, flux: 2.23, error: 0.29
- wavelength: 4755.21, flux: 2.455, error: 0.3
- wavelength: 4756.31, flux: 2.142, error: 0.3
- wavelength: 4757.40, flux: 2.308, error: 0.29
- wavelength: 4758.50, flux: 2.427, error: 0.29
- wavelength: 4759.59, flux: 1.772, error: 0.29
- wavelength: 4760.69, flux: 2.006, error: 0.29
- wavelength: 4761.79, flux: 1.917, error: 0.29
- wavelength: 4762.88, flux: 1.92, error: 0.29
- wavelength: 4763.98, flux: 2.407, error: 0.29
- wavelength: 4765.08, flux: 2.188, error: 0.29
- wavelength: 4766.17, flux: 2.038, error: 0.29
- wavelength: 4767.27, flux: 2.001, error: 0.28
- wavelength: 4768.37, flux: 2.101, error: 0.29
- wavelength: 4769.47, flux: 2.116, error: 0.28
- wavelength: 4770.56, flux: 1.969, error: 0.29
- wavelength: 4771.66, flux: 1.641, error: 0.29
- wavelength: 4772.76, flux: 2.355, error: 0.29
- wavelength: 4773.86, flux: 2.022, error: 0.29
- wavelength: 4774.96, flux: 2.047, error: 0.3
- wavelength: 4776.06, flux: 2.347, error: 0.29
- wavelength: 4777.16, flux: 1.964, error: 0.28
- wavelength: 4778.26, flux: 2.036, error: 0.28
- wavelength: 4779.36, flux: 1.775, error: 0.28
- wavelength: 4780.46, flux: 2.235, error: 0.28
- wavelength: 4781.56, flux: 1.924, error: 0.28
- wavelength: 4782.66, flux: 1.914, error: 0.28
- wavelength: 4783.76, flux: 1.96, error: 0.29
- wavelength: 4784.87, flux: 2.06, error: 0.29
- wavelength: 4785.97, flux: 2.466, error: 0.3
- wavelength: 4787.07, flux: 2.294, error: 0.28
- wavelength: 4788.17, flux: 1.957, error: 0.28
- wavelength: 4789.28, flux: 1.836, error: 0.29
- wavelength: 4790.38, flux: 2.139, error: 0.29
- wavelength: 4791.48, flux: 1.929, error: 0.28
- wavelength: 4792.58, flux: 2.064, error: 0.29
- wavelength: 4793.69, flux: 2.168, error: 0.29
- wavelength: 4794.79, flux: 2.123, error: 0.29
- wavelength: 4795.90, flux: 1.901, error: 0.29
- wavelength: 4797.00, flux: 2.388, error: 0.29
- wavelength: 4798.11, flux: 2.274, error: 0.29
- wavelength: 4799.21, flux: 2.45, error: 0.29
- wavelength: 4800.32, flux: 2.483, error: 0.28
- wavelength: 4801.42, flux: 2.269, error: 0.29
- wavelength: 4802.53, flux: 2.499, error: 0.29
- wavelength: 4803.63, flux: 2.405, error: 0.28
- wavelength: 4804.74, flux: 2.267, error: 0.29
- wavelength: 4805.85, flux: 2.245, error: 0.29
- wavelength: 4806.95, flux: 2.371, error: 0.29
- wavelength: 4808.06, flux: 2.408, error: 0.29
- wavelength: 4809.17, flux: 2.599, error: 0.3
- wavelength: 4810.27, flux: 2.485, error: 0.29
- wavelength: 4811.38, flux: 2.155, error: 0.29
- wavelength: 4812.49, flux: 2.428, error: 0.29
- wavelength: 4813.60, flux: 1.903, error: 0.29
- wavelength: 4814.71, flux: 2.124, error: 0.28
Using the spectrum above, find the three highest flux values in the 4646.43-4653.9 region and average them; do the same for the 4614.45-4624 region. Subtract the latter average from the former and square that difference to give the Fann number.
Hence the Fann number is 0.25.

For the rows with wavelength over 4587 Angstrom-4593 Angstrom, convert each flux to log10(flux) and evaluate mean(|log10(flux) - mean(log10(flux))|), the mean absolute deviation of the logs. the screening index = 0.022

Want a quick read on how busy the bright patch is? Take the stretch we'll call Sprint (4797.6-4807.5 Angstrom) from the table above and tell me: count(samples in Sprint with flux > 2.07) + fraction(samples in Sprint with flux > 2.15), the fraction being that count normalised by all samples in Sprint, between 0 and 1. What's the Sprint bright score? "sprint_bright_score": 10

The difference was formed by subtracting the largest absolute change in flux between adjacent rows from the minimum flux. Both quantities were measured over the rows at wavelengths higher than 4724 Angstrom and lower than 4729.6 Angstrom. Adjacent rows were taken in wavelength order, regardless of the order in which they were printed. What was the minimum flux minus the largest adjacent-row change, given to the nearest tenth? 1.5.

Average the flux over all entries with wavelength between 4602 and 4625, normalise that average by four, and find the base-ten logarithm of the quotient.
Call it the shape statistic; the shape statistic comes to -0.275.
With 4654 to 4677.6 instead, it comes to -0.283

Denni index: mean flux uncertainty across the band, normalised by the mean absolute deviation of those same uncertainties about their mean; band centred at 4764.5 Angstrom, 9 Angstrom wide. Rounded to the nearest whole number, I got 132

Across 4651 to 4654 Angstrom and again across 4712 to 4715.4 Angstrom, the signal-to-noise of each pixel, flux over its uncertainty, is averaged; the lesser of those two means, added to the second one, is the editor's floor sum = 13.7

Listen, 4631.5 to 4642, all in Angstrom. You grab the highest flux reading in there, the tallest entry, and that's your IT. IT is 2.534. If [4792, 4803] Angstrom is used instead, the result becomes 2.499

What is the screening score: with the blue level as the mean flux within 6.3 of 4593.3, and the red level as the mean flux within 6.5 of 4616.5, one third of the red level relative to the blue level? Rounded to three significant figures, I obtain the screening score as 0.313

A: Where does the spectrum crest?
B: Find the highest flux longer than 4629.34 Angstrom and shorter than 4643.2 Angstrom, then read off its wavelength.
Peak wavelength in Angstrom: 4632.01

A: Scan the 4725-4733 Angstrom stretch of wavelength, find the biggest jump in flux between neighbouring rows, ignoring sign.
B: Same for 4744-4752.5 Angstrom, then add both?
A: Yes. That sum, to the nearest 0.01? 1.10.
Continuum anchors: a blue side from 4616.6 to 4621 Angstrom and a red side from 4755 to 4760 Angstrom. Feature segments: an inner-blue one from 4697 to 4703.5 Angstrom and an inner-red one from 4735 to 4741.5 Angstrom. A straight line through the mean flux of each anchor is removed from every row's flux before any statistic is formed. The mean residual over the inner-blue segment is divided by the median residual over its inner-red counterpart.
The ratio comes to 1.8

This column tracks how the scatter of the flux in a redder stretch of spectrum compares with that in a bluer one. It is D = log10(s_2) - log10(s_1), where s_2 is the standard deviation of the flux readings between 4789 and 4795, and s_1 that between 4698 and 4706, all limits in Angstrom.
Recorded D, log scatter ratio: -0.4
